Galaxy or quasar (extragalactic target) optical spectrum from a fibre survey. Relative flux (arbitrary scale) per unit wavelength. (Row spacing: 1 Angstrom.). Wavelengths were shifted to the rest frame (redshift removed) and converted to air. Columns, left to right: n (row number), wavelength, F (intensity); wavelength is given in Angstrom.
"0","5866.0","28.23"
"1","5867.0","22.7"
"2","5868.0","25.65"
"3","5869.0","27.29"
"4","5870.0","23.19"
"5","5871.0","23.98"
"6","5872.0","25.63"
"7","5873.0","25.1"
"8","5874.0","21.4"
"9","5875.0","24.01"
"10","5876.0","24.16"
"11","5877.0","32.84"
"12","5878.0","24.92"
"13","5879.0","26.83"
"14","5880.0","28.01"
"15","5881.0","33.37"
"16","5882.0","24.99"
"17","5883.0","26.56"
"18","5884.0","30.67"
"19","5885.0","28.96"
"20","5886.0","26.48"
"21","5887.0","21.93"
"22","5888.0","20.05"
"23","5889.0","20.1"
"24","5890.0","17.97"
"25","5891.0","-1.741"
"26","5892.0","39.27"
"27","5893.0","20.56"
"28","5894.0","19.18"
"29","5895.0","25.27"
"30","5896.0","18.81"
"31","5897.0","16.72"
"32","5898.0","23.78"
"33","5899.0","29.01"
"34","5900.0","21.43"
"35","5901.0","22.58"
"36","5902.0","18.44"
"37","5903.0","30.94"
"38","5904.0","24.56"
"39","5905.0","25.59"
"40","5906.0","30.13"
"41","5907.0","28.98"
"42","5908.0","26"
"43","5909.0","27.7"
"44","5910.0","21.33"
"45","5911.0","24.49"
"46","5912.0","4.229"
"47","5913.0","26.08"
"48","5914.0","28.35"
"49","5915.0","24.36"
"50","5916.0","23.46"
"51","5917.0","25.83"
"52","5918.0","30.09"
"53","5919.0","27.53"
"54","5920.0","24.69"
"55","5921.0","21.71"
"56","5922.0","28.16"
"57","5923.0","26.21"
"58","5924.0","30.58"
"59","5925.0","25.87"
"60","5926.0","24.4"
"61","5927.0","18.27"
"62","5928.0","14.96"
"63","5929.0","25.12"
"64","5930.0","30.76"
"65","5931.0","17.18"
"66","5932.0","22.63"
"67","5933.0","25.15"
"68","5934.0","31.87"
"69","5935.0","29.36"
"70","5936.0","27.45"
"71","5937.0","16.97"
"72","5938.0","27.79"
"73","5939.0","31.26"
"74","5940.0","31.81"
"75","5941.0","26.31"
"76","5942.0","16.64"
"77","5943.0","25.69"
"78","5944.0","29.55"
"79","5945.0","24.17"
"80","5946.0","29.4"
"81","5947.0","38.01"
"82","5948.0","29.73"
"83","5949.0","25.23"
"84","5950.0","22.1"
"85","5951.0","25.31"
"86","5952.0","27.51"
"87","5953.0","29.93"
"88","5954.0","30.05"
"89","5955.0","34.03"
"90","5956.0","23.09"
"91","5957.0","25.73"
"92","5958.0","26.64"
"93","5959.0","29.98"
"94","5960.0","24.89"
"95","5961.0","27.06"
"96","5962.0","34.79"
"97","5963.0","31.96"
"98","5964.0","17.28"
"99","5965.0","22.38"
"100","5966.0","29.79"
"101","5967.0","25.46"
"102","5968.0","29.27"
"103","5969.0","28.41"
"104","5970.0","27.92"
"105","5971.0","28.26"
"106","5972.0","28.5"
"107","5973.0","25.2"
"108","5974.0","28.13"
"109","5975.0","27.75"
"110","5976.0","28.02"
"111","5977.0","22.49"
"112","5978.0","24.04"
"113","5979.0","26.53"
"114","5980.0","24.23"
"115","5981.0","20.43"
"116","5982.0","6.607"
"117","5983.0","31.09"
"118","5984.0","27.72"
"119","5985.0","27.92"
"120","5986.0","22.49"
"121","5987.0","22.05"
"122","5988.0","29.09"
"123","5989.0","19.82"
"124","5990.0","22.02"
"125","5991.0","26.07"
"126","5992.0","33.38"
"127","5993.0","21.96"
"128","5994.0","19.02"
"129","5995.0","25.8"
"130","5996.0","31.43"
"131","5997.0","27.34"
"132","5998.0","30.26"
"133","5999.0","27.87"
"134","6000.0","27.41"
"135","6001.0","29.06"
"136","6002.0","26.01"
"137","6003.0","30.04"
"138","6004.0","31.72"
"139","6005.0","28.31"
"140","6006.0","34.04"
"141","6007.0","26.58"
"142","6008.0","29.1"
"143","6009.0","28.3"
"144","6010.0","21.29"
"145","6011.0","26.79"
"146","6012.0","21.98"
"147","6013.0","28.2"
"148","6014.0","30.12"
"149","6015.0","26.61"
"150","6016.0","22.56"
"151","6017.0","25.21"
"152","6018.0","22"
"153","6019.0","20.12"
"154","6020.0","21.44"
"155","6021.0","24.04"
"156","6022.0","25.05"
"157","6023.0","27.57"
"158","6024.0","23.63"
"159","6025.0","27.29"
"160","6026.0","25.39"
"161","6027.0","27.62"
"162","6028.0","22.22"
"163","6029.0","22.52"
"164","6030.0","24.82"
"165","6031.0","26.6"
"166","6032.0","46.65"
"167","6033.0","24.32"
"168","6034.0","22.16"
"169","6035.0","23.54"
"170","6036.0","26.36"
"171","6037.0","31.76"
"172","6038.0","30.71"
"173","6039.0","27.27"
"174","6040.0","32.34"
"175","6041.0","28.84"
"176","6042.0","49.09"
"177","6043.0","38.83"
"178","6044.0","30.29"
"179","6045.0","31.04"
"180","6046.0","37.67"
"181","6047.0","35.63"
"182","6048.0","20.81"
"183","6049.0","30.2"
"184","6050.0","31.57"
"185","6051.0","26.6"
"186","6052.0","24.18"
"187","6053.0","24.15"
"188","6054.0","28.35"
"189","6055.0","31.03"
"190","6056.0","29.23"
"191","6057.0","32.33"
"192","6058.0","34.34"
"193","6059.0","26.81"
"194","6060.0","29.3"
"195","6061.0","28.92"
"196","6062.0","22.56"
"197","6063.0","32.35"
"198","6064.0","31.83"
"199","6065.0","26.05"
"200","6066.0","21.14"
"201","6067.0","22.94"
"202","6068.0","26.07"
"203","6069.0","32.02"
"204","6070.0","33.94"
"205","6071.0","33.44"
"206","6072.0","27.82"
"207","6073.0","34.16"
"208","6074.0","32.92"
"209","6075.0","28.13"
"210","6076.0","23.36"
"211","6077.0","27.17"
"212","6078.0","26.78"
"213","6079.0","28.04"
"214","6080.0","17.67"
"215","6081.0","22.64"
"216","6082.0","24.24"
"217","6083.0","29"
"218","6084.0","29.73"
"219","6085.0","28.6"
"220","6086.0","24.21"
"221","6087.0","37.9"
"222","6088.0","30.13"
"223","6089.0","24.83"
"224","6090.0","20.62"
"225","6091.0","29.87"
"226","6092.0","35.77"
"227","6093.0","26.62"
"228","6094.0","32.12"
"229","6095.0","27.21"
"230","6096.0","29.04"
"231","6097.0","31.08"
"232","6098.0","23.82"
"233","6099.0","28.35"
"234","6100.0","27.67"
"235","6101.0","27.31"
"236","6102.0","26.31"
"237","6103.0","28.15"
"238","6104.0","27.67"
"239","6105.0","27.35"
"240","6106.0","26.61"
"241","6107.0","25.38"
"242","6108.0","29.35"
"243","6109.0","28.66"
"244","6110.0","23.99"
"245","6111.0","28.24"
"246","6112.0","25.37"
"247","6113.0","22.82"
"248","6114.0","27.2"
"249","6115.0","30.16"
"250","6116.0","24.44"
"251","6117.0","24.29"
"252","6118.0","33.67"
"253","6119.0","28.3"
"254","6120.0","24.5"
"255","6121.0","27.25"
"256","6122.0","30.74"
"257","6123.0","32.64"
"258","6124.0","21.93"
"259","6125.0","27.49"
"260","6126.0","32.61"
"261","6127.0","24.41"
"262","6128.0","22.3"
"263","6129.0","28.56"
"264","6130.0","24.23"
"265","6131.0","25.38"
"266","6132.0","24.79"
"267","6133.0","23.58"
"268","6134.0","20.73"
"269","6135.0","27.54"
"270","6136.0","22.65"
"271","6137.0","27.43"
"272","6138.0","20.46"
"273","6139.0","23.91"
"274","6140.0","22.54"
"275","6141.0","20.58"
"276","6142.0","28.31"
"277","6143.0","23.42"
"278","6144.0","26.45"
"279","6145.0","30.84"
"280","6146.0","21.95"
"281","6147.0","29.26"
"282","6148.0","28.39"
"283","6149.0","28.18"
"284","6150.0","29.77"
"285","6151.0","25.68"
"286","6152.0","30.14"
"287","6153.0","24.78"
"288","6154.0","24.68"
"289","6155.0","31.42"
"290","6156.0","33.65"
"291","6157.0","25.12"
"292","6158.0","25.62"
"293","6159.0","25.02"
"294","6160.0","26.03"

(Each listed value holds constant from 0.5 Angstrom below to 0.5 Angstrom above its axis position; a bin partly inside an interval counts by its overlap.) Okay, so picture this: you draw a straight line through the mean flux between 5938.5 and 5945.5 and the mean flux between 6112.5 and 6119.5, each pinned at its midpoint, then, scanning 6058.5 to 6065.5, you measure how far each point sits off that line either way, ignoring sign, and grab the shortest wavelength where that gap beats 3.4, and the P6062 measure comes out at 6062.0 Angstrom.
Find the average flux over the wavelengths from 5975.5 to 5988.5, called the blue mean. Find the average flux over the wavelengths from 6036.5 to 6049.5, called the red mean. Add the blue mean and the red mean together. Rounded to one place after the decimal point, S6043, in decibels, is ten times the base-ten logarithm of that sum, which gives 17.5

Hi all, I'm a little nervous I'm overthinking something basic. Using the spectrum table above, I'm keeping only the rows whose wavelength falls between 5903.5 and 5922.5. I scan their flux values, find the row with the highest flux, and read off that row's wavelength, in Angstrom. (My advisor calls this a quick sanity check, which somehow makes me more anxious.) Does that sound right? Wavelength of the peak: 5906.0 Angstrom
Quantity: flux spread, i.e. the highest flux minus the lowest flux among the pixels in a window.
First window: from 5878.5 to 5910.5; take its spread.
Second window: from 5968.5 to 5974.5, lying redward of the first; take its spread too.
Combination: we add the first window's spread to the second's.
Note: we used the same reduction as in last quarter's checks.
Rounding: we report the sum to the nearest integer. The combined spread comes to 44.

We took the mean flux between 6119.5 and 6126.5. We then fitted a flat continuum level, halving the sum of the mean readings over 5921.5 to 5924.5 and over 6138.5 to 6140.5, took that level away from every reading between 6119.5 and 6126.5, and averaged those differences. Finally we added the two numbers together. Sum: 31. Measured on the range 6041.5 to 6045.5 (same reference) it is 49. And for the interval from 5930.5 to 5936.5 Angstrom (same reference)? 25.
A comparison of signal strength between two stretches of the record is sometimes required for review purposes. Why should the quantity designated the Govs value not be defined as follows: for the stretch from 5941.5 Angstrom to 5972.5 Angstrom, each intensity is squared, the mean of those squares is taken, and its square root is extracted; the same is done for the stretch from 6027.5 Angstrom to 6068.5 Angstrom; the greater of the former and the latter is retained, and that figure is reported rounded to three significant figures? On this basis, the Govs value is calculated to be 29.7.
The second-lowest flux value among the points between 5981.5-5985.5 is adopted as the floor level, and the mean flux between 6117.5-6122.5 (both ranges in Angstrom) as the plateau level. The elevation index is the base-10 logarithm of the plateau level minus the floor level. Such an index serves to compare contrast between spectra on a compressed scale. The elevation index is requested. 0.1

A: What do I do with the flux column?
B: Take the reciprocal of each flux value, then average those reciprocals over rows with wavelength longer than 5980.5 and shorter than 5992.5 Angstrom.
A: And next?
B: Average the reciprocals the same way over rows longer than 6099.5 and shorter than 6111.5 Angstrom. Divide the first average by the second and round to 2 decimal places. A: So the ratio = 1.34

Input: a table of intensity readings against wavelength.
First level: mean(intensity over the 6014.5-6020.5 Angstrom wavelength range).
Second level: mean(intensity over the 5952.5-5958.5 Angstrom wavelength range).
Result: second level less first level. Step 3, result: 5.3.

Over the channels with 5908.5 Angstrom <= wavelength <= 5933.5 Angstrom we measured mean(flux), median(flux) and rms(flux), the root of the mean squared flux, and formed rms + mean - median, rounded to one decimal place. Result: 23.4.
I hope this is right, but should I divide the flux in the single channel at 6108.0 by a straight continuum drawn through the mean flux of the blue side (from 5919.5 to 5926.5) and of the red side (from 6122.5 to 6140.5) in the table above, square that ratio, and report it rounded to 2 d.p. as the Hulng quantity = 1.35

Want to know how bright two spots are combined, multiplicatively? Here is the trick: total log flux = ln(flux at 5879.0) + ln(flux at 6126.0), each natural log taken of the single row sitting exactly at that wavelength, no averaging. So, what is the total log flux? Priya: 6.77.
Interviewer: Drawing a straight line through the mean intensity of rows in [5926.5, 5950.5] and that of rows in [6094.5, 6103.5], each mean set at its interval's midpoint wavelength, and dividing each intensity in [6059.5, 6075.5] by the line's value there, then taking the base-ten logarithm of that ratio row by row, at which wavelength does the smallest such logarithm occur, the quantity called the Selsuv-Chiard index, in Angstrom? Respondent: 6066.0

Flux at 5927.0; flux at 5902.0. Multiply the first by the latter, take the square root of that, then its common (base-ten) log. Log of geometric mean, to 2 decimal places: 1.26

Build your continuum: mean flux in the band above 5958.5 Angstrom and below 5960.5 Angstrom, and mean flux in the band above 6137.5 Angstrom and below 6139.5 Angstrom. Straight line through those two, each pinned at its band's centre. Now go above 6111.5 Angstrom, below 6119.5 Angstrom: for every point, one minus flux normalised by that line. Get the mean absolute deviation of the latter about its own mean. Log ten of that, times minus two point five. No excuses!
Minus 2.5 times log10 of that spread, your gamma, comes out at 2.3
